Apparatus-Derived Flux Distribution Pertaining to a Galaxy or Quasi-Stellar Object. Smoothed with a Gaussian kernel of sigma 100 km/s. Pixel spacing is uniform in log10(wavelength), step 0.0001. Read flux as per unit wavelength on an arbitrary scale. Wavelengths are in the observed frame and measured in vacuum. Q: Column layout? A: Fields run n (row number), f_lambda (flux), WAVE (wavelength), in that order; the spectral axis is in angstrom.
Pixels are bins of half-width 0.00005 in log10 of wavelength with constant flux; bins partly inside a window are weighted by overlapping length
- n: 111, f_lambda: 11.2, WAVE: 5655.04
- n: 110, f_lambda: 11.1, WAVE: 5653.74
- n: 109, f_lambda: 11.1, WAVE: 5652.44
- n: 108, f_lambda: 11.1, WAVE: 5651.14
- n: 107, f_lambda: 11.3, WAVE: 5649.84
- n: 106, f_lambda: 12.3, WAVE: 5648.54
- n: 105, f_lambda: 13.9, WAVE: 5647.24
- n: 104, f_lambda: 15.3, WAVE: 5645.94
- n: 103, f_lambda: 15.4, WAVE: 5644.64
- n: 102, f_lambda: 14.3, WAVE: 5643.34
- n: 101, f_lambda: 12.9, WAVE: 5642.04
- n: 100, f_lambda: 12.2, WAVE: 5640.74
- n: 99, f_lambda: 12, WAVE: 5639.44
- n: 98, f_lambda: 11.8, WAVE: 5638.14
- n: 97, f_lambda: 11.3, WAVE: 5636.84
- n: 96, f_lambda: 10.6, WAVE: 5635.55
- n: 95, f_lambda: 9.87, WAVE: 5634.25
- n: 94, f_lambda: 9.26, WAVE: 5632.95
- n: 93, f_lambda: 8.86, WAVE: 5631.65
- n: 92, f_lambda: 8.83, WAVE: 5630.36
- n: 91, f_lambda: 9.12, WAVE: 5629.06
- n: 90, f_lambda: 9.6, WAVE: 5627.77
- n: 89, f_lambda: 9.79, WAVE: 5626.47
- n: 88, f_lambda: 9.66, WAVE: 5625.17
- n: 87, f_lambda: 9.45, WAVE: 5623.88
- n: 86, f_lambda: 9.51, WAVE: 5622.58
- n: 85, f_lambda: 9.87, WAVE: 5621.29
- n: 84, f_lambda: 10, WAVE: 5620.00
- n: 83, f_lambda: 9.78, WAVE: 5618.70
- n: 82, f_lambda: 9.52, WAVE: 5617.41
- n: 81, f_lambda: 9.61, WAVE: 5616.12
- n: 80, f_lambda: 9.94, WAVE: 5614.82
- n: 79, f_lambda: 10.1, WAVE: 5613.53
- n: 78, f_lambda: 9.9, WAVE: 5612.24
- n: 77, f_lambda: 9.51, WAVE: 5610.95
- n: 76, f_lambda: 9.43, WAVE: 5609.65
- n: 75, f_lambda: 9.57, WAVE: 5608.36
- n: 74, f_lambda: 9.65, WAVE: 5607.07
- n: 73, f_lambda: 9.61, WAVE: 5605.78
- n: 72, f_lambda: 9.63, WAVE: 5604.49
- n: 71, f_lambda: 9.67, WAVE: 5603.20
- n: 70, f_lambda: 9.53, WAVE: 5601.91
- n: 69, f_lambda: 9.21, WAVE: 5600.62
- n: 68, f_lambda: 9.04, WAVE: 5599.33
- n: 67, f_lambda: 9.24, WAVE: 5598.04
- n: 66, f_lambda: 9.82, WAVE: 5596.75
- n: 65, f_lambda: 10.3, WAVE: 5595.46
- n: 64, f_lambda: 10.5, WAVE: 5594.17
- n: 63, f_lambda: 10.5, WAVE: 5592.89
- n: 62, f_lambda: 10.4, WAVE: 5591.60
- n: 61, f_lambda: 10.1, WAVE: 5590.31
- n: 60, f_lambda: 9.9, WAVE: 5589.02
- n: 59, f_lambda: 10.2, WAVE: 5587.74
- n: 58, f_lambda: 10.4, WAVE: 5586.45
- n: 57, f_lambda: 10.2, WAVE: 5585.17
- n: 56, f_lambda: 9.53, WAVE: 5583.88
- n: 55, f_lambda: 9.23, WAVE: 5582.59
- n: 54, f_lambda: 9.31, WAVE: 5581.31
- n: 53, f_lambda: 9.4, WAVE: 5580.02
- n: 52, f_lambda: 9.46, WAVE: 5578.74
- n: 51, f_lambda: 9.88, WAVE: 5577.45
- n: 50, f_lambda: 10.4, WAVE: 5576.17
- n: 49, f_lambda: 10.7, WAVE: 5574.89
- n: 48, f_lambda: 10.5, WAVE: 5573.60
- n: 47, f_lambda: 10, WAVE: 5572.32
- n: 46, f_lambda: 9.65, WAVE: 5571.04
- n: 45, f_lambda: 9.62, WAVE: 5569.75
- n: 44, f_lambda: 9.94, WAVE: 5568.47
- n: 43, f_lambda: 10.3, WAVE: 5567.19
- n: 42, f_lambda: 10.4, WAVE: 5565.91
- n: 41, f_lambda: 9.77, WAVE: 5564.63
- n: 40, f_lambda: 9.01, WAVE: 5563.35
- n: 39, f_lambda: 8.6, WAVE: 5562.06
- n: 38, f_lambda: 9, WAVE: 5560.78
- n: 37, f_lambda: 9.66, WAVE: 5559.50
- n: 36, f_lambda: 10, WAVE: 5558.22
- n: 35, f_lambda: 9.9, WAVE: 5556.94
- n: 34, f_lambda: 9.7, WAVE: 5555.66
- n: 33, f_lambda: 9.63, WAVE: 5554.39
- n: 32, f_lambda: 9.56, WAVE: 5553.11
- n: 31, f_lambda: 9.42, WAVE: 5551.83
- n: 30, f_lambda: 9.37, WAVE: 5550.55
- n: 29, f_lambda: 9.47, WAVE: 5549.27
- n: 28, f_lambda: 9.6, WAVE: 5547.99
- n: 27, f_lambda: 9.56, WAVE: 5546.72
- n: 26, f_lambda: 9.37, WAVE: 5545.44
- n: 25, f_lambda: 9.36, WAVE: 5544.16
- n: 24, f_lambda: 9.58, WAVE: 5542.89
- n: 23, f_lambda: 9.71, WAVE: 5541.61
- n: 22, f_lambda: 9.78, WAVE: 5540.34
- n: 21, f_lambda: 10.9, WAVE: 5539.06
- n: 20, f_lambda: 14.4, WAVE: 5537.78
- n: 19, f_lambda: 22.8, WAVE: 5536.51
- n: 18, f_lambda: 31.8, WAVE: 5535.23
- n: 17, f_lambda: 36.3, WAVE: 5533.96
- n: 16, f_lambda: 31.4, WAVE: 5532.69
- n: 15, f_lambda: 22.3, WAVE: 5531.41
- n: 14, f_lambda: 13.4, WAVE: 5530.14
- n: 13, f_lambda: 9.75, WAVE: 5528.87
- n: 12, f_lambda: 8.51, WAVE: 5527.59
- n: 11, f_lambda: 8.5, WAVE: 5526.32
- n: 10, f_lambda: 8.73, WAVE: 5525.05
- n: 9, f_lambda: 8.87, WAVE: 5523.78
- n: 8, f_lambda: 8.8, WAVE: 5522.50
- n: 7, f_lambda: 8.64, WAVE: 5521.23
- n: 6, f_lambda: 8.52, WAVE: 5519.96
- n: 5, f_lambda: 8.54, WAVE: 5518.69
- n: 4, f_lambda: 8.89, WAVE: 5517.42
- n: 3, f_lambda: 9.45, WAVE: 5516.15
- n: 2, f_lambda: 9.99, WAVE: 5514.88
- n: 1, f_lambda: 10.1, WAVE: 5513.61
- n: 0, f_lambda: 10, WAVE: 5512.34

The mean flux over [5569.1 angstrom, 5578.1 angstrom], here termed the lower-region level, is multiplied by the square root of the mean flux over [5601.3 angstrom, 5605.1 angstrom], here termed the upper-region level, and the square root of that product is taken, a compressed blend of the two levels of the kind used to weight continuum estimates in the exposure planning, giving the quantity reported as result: 5.60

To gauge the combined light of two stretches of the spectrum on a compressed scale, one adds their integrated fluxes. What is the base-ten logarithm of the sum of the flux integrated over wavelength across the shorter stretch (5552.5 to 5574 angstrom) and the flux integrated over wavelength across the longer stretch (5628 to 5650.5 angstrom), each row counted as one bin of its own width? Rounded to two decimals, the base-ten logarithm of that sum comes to 2.67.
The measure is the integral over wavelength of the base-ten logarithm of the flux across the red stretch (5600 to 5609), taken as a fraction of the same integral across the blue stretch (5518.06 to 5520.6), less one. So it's 2.7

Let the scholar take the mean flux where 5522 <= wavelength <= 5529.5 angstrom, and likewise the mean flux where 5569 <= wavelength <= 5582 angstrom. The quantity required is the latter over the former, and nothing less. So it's 1.1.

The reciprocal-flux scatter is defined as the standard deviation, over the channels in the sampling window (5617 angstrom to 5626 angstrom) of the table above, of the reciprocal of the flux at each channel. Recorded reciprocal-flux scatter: 0.002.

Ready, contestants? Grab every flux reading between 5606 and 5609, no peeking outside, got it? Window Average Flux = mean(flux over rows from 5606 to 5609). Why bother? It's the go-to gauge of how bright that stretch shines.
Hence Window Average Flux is 9.6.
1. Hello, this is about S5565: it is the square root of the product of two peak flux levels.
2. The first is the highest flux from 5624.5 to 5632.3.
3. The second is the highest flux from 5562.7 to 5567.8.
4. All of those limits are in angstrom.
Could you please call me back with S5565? 10.1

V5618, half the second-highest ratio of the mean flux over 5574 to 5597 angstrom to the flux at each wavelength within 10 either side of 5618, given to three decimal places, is 0.530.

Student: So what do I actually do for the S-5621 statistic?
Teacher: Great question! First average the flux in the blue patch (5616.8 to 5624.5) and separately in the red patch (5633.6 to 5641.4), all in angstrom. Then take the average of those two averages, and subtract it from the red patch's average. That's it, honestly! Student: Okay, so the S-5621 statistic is 0.80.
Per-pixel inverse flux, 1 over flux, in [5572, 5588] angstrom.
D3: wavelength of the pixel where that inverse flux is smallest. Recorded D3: 5574.89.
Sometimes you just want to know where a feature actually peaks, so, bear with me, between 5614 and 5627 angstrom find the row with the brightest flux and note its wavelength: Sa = 5620.00 angstrom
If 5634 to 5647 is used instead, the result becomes 5644.64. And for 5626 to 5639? 5638.14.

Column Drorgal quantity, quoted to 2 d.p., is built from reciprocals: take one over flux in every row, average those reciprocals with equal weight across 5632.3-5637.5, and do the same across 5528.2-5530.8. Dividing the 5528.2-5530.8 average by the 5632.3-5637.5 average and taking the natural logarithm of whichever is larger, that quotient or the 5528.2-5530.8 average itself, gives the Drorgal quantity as -0.10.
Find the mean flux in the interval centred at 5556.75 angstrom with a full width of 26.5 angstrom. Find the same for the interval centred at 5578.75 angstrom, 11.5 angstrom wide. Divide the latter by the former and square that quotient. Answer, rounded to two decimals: 1.05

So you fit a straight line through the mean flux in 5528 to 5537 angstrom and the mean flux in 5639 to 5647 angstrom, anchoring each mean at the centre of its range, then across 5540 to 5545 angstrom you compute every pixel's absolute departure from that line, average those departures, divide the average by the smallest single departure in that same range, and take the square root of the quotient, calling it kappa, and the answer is 1.002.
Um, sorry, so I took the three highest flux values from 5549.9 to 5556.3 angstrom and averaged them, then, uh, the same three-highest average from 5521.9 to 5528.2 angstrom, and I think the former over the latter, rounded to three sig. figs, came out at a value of 1.09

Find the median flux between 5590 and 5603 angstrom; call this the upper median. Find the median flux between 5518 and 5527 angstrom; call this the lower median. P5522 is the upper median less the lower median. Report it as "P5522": 1.32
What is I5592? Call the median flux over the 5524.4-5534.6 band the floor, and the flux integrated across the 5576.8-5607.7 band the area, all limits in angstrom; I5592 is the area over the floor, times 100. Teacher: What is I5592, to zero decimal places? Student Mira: 2611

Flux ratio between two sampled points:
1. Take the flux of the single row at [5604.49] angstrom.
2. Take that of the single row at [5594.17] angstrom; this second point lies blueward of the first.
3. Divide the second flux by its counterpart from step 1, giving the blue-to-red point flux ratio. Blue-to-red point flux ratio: 1.09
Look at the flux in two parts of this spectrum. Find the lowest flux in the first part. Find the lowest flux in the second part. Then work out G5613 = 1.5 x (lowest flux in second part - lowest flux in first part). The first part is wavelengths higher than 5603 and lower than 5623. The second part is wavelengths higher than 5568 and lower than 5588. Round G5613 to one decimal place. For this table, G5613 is -0.3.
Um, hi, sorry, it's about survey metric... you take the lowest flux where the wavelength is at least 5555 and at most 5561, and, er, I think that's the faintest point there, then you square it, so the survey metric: 81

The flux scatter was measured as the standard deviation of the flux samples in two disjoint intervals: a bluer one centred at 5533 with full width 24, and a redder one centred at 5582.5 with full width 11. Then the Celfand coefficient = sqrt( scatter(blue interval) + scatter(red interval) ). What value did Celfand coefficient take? 3.1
